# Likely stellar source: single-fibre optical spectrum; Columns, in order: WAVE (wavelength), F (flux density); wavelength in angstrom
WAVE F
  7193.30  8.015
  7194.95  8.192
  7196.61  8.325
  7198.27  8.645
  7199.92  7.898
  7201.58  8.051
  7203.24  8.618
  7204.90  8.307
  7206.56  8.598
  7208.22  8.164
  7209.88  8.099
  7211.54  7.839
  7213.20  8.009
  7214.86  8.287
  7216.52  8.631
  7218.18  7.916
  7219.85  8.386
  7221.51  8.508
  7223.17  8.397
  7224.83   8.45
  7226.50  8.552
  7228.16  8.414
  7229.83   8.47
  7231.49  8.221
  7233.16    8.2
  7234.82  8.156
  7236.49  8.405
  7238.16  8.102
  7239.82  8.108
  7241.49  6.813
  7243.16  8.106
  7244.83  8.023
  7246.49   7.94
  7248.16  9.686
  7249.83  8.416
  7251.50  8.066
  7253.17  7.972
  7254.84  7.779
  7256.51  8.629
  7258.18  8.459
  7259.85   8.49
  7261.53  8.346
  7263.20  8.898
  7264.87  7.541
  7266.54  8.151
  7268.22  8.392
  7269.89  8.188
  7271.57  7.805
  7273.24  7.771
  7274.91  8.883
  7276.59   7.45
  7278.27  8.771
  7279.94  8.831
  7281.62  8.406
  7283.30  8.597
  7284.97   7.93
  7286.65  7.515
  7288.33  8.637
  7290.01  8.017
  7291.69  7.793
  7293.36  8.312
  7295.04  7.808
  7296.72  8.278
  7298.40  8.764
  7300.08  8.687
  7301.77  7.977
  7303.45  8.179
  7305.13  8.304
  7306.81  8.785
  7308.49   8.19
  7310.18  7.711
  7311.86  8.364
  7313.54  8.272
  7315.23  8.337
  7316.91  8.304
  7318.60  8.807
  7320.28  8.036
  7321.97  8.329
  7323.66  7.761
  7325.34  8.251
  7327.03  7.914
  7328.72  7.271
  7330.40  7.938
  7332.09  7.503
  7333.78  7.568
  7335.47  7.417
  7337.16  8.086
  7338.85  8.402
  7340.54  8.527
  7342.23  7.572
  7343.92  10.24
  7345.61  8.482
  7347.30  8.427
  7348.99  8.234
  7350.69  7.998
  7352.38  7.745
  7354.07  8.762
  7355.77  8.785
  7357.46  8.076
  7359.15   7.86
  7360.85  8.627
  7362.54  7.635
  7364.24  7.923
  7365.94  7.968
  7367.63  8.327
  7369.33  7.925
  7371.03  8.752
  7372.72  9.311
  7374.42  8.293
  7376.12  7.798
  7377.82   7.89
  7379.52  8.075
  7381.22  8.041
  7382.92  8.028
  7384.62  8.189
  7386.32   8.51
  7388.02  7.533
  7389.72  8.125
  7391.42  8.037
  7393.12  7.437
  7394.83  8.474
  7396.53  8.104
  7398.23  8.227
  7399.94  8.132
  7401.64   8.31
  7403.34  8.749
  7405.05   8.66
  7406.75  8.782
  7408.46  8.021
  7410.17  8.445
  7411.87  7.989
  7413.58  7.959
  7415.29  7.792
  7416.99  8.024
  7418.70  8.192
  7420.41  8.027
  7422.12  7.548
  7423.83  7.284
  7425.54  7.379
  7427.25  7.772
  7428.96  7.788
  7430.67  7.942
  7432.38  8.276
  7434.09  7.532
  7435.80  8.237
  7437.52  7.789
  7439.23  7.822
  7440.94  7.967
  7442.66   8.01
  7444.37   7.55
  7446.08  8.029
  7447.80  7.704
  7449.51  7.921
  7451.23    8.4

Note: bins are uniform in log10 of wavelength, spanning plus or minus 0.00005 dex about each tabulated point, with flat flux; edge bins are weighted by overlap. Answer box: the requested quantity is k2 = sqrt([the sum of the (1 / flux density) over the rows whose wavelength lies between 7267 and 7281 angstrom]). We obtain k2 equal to 0.99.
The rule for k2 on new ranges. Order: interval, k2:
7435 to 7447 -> 0.94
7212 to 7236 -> 1.30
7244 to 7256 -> 0.92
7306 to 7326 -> 1.21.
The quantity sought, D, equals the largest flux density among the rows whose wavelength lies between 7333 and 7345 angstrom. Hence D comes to 10.24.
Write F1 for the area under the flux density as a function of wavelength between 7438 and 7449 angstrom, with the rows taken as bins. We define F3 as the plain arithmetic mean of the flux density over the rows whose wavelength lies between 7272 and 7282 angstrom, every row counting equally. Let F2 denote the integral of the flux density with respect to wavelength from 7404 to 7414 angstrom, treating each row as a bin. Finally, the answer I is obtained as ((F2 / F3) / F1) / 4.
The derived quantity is 0.0289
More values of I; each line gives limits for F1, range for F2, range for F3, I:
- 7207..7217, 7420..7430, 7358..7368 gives 0.0289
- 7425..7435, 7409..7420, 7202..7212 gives 0.0344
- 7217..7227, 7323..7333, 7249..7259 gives 0.0283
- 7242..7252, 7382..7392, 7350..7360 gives 0.0295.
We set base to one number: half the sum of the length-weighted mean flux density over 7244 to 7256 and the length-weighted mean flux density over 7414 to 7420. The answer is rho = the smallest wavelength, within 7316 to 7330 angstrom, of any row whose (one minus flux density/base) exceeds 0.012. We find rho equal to 7320.28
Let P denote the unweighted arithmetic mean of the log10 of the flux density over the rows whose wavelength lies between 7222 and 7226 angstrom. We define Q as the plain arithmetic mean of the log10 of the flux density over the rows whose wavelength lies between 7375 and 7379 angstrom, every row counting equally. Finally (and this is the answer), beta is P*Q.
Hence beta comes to 0.83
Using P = 0.925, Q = 0.895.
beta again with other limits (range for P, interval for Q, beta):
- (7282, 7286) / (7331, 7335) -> 0.80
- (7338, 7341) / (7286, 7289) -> 0.84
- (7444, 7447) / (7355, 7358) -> 0.82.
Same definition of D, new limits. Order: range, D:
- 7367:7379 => 9.311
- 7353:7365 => 8.785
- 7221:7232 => 8.552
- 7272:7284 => 8.883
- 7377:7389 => 8.51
